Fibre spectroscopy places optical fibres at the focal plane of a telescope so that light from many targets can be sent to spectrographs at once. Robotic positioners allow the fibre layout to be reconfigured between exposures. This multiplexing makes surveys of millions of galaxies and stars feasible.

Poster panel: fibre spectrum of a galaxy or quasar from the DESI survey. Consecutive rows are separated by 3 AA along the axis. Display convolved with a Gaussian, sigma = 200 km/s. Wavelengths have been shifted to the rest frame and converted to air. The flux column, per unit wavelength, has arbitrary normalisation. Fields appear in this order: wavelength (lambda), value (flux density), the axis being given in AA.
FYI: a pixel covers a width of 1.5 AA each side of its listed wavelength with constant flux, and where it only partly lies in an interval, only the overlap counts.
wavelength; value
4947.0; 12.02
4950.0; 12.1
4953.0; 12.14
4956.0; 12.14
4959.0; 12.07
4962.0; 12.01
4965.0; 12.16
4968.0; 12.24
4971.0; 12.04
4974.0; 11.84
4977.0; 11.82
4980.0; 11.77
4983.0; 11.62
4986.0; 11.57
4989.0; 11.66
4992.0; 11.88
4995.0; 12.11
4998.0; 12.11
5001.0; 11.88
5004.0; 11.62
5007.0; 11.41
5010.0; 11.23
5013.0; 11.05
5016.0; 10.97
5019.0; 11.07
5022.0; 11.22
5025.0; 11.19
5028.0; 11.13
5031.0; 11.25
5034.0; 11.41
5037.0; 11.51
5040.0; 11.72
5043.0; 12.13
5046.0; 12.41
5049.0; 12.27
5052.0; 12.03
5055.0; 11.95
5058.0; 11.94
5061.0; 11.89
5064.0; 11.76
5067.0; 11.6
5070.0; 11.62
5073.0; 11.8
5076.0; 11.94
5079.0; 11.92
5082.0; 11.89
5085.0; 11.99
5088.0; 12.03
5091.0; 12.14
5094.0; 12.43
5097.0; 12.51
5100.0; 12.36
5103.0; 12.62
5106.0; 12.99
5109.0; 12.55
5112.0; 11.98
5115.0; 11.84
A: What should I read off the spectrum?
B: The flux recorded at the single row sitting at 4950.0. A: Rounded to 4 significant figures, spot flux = 12.10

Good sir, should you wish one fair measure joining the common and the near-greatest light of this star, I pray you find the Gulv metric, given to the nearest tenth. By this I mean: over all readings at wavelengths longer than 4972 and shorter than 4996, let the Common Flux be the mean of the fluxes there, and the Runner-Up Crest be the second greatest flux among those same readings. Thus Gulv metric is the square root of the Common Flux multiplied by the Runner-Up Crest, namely 11.8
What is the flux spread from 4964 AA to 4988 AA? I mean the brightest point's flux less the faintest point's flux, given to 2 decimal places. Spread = 0.67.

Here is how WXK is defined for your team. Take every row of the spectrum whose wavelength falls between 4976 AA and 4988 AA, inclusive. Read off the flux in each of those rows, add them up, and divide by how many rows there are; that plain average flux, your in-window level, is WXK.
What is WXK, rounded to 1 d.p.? 11.7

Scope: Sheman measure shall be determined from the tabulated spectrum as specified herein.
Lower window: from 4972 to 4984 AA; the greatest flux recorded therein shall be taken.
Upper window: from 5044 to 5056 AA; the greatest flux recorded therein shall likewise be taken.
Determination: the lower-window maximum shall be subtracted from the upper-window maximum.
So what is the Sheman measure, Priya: 0.6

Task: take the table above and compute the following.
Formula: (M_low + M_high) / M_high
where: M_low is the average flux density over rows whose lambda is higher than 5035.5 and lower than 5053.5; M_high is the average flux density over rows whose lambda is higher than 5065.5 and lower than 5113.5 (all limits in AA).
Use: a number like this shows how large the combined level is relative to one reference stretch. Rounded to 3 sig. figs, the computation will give 1.99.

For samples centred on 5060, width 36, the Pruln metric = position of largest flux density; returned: 5046.0 AA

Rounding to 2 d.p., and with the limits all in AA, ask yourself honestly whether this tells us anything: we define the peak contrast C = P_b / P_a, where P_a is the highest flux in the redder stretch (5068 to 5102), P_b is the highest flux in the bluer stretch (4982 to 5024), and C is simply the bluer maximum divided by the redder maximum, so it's 0.97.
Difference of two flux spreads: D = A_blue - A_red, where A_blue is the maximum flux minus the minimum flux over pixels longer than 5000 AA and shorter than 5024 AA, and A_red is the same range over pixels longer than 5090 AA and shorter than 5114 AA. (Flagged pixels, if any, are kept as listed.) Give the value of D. -0.10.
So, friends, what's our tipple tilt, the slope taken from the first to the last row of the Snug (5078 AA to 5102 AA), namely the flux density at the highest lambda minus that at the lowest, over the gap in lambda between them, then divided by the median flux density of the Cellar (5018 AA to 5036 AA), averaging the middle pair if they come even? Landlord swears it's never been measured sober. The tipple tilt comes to 0.0019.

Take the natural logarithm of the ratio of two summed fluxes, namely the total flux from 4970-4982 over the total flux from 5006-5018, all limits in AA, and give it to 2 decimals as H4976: 0.06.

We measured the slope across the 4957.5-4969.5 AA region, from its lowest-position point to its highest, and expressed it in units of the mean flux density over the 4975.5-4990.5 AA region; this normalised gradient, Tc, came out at 0.0016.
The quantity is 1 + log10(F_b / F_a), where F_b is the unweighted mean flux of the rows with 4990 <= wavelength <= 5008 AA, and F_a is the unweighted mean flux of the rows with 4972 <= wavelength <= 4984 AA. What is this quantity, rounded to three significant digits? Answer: 1.00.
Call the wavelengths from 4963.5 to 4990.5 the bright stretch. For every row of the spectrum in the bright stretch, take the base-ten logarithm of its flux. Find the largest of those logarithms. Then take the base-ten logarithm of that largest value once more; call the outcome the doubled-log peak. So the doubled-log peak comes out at 0.0365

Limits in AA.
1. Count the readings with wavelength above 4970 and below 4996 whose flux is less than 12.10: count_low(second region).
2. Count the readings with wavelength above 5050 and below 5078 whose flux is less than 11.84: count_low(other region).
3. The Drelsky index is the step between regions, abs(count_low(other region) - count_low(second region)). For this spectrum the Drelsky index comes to 4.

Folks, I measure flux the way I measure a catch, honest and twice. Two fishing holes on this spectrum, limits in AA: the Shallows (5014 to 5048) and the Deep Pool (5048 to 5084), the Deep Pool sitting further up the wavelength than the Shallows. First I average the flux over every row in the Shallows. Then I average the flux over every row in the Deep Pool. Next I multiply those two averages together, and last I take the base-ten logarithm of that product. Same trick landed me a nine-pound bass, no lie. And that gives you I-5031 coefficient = 2.134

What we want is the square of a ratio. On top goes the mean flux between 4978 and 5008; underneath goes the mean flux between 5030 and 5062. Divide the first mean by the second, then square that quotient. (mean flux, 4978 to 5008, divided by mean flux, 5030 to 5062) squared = 0.983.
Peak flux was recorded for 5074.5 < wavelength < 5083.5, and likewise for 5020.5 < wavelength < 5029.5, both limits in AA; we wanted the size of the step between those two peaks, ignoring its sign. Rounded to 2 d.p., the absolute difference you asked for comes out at 0.72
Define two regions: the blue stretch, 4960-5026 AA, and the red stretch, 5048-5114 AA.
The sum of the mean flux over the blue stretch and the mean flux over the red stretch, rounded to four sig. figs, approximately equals 23.76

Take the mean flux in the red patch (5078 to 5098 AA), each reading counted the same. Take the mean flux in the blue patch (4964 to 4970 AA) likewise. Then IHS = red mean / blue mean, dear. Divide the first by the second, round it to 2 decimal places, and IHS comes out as 0.99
